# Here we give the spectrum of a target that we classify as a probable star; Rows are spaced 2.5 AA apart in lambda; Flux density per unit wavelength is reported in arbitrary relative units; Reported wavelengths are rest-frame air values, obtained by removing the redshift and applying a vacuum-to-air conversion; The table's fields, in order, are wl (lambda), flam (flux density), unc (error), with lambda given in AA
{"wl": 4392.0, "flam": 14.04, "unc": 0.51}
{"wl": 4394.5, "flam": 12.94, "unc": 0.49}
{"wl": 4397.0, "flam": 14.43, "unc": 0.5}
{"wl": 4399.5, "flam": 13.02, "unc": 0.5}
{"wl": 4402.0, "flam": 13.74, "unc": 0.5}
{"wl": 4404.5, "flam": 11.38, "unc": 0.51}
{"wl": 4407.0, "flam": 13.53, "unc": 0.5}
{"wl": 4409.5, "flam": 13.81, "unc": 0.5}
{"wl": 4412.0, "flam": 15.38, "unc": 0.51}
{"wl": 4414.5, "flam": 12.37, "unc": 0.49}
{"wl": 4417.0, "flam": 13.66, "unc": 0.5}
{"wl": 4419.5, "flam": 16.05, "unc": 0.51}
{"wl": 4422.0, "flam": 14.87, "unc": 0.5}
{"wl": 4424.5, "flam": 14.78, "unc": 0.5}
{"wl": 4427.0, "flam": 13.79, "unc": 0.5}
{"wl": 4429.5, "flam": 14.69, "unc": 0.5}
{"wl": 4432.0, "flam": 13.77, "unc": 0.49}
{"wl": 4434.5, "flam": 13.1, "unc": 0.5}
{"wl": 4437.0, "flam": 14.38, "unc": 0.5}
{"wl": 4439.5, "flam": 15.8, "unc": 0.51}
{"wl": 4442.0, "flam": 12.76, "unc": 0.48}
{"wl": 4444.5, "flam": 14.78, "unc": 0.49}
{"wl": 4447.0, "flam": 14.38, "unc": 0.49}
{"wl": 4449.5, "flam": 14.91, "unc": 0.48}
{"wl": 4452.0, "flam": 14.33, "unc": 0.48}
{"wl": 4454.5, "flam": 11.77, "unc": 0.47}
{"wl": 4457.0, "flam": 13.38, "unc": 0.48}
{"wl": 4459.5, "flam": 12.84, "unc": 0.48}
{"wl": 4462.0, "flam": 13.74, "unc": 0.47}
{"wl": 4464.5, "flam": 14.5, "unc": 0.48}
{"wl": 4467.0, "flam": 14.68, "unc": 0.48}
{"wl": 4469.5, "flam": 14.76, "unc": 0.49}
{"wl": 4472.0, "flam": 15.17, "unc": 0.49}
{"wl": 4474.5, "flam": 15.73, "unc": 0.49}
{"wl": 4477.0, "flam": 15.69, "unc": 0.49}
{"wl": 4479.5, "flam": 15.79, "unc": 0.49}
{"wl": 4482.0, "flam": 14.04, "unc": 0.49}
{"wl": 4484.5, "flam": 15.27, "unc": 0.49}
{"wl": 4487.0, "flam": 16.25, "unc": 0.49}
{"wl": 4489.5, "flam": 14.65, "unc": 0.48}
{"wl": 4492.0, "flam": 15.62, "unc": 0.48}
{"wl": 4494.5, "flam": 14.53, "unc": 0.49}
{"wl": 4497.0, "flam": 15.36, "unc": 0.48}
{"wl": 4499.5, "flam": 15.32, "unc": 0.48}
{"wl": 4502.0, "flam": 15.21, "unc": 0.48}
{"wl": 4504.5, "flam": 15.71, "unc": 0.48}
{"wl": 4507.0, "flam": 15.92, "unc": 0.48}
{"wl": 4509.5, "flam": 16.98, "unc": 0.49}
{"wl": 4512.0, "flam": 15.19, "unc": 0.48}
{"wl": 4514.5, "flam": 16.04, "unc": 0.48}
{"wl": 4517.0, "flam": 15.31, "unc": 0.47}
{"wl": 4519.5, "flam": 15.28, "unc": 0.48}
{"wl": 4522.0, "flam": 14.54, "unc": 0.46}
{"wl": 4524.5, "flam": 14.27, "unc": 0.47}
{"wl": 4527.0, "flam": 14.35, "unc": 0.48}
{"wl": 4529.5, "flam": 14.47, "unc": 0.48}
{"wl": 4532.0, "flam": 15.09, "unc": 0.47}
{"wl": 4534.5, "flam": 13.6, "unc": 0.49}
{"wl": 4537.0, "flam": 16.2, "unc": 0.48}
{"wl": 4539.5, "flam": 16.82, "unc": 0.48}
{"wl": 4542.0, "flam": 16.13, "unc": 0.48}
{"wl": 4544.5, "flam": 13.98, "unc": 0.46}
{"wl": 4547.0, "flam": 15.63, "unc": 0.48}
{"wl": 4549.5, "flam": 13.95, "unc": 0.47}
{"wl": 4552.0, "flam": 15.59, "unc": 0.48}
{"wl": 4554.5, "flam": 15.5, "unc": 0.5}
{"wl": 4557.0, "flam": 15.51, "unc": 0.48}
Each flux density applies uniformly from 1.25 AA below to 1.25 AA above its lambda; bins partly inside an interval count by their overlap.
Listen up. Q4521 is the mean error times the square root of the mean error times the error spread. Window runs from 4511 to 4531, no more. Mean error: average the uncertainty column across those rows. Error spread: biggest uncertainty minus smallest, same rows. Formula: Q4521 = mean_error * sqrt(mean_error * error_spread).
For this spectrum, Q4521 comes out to 0.0463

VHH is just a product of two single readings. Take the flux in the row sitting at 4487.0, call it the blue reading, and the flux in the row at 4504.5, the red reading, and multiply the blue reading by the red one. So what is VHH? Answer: 255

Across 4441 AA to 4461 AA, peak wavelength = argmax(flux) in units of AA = 4449.5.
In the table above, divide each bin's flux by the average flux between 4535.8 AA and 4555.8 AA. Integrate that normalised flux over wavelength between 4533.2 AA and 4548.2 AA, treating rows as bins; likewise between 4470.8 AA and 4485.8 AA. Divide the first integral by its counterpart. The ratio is 1.01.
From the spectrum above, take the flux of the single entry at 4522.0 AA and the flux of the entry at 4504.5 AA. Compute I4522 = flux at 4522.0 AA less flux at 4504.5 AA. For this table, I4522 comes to -1.2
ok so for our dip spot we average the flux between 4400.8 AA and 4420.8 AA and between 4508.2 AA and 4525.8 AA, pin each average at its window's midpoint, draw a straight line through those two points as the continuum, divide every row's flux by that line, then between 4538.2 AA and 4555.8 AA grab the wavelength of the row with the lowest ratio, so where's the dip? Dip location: 4549.5 AA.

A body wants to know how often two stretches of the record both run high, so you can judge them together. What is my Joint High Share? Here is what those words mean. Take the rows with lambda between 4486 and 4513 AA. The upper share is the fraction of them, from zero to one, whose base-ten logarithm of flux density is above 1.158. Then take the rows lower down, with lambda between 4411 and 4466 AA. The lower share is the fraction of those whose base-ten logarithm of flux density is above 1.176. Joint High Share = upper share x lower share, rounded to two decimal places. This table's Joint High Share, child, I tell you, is 0.14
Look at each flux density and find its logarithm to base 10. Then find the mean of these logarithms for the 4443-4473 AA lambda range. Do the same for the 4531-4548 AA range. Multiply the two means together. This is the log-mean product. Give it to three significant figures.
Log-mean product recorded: 1.36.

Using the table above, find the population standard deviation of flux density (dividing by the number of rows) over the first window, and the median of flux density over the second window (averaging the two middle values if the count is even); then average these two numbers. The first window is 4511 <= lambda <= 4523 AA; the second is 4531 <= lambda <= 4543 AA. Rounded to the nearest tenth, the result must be 8.3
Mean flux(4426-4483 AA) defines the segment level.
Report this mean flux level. 14.3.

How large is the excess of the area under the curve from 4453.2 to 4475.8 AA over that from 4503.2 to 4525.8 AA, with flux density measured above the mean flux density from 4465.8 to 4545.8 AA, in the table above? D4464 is -32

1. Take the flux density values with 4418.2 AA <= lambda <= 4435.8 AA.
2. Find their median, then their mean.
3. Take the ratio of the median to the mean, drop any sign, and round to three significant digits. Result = 1.02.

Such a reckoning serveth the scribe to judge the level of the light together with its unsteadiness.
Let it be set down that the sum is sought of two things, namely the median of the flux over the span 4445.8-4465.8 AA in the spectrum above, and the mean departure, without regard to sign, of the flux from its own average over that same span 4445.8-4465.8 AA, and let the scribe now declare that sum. 14.8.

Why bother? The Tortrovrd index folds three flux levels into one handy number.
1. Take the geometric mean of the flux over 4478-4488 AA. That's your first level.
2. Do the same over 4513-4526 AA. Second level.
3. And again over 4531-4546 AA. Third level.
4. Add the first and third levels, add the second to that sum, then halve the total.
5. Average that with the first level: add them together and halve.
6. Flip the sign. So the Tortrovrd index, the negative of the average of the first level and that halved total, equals -19.1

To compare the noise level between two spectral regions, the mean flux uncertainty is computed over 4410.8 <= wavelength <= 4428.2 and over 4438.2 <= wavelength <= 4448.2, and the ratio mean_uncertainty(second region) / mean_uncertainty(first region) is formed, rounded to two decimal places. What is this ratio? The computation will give 0.98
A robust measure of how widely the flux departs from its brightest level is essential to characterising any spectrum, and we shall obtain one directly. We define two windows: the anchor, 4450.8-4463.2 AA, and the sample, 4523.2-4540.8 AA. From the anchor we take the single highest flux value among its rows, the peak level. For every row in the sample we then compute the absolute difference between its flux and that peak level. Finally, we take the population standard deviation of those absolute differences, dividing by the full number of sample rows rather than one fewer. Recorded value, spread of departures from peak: 0.89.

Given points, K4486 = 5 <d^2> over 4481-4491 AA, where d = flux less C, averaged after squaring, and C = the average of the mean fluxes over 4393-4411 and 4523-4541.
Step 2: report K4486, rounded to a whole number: 8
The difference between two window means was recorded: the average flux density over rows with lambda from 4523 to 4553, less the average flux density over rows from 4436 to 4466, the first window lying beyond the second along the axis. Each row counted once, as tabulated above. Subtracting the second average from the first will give 1.0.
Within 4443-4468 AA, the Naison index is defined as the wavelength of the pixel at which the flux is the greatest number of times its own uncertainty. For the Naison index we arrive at 4449.5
